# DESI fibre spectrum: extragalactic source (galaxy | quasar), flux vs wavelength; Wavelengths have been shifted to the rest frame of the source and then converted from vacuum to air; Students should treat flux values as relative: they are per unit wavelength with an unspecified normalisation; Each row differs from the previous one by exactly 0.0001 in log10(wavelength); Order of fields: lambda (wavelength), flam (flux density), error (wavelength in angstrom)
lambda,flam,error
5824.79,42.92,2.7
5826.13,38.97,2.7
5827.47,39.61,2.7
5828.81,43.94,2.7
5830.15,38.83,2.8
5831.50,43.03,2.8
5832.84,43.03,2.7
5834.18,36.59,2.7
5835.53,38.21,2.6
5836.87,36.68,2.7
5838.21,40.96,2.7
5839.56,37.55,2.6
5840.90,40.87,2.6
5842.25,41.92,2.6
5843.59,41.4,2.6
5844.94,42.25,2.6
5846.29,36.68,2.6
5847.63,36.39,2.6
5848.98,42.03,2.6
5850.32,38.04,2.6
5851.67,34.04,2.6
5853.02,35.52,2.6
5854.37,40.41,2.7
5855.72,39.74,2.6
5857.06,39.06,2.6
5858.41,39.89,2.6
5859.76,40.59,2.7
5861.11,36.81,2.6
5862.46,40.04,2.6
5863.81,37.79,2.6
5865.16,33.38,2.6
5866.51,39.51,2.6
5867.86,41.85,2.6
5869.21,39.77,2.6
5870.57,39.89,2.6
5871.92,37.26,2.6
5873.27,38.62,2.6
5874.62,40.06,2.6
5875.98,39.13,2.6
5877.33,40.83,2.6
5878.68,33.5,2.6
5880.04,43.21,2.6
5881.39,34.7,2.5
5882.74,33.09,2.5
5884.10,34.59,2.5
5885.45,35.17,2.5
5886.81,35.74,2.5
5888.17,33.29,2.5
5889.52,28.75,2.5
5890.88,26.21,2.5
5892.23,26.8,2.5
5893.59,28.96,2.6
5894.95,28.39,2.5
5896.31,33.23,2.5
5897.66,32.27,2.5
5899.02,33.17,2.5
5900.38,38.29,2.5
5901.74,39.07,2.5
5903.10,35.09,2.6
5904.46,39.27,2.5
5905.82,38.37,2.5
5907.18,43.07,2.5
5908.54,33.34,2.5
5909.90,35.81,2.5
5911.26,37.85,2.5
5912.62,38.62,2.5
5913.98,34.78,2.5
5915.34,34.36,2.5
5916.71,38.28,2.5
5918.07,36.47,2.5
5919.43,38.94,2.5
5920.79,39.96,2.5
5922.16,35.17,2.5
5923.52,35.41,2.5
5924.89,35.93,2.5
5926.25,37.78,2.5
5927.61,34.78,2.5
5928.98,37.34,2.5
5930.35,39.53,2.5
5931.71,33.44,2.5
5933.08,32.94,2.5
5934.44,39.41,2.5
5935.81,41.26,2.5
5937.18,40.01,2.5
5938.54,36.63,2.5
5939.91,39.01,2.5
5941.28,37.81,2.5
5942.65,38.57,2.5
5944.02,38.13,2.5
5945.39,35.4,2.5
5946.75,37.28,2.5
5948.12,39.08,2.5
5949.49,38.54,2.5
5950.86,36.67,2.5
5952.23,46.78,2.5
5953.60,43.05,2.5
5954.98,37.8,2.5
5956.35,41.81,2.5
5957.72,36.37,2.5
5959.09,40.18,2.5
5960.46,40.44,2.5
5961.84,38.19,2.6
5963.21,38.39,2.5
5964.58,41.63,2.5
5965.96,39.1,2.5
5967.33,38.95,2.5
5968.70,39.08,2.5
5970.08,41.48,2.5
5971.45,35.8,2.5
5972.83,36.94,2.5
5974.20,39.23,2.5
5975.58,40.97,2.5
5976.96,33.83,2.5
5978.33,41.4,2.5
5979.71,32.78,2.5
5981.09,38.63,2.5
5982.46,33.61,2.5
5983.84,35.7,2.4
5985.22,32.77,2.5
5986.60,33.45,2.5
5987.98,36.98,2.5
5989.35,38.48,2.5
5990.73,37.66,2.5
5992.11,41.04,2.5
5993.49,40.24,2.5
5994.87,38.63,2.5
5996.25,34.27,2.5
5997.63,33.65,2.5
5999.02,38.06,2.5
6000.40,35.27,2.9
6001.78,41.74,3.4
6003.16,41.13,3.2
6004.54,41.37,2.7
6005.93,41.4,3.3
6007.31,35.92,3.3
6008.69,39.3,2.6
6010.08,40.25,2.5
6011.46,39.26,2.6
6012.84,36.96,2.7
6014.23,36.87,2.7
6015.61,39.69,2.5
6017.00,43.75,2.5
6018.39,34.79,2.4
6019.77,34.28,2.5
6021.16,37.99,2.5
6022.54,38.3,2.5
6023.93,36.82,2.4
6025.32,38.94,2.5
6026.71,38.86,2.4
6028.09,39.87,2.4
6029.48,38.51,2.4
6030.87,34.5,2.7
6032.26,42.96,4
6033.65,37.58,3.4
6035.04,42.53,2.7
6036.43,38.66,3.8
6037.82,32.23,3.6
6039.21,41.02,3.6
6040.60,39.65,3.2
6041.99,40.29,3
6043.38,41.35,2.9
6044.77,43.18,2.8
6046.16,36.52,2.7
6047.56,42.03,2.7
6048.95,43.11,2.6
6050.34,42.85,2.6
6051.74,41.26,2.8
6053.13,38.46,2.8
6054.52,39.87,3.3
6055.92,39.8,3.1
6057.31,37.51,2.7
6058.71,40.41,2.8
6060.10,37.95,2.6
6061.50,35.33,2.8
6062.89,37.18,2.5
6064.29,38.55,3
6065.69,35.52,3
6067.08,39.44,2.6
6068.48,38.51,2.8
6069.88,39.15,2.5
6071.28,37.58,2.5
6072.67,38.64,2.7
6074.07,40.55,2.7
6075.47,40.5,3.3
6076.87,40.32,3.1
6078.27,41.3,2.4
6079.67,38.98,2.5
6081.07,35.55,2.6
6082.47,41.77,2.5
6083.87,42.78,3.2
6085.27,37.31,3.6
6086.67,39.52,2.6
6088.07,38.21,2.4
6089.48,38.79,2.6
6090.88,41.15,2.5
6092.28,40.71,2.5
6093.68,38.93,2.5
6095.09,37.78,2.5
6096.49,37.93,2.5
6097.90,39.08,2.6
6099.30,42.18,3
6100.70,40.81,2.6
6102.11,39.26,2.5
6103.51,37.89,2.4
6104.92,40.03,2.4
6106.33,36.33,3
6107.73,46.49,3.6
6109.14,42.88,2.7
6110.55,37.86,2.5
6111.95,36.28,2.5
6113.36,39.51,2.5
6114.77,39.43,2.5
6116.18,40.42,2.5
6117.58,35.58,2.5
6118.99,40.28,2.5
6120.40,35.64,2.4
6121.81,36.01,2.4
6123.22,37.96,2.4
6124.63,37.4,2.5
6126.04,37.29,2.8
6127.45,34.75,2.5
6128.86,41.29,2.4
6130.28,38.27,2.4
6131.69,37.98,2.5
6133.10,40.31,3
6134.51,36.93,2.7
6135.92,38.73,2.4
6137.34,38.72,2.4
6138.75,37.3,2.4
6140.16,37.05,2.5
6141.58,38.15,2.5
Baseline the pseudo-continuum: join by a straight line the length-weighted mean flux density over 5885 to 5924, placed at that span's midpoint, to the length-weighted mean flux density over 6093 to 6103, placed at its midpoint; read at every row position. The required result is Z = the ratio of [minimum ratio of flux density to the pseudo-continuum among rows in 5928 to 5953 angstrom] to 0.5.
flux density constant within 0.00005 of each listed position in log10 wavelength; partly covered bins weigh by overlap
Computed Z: 1.85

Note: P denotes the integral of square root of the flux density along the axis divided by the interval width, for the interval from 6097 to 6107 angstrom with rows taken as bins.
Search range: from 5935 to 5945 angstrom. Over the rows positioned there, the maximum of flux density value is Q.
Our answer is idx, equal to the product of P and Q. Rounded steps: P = 6.27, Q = 41.26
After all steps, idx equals 259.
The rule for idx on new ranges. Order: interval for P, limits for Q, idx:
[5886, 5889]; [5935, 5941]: 241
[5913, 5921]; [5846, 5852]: 256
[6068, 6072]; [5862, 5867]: 248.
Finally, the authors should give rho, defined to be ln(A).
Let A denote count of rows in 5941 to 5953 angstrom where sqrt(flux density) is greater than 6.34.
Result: 0.0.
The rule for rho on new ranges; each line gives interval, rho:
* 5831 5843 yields 1.6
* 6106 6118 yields 1.1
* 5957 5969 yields 0.7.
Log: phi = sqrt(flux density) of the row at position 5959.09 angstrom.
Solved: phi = 6.34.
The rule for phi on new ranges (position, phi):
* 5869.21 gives 6.31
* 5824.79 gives 6.55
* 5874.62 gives 6.33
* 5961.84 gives 6.18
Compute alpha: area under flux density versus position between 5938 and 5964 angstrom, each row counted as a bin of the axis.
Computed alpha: 1013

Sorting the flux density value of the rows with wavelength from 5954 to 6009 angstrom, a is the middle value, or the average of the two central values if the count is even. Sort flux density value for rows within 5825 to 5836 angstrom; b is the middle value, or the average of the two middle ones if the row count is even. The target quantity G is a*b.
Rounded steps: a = 38.6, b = 39.3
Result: 1515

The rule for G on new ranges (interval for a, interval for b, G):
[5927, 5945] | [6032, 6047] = 1536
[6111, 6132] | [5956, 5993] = 1461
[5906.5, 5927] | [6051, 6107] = 1423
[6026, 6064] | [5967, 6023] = 1524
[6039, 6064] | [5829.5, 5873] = 1588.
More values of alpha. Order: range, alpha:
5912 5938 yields 964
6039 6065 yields 1034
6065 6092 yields 1060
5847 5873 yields 1002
